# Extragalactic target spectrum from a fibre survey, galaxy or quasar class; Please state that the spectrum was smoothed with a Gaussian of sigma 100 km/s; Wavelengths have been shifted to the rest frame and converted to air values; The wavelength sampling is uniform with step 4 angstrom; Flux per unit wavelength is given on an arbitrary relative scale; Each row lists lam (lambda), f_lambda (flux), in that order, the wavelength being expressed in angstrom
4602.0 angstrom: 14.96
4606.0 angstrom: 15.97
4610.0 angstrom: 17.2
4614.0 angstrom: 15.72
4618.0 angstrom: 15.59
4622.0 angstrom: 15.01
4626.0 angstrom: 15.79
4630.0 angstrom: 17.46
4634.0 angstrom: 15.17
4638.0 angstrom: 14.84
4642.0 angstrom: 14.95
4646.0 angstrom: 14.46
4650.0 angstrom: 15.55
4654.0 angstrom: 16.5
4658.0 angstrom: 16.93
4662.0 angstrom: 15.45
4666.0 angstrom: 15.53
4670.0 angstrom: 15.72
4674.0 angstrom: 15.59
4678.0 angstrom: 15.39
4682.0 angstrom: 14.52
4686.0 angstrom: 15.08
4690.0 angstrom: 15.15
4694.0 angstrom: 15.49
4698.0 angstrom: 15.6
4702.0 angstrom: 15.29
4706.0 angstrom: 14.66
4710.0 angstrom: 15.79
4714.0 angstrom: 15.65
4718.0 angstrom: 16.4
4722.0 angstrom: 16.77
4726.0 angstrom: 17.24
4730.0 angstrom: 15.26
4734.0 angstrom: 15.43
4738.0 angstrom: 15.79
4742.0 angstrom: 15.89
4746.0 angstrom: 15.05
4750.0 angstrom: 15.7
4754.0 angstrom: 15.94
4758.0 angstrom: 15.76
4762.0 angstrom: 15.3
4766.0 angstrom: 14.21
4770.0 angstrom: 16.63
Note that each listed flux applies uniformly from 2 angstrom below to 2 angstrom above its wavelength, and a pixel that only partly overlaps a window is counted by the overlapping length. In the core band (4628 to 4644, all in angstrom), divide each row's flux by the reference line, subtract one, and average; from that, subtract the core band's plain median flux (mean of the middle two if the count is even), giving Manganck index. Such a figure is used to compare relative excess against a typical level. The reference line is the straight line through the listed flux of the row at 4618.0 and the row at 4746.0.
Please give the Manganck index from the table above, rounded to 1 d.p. -15.1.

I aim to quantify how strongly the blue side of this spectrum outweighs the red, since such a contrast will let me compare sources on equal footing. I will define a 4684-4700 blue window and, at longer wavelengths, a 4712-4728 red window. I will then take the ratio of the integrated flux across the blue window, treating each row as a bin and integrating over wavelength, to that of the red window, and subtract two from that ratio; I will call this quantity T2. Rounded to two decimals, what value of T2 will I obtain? -1.07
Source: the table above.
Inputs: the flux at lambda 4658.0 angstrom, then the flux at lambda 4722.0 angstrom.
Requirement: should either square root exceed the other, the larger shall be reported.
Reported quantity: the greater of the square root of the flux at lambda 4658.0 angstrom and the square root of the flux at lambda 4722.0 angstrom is 4.11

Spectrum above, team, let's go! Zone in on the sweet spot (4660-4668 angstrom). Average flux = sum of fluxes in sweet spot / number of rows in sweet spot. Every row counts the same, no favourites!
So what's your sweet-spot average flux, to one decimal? 15.5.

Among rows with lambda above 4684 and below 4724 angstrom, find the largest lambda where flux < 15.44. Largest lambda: 4706.0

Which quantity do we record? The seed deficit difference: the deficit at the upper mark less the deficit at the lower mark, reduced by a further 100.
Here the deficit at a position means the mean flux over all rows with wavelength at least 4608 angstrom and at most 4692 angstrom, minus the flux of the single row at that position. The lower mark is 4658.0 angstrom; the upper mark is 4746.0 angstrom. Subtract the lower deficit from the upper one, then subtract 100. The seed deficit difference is -98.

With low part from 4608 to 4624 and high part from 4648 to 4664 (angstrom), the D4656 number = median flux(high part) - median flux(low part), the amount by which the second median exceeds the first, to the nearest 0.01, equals 0.37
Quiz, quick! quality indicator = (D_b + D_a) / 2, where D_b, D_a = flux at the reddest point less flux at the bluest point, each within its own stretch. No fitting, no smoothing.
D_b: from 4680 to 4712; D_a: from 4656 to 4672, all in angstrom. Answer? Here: 0.03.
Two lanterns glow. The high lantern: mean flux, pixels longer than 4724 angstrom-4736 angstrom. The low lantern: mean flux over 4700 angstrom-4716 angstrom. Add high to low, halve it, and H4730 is 15.7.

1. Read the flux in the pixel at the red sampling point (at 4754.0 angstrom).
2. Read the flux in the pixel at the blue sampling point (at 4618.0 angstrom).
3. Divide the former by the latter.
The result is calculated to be 1.02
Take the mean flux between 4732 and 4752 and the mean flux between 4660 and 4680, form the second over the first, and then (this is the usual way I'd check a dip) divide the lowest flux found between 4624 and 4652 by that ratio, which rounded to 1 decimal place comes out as 14.5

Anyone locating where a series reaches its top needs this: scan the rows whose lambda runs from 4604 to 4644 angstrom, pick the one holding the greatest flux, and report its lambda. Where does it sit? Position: 4630.0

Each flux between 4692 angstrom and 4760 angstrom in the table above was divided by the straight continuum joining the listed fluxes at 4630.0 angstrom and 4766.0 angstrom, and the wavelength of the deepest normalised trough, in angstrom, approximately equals 4706.0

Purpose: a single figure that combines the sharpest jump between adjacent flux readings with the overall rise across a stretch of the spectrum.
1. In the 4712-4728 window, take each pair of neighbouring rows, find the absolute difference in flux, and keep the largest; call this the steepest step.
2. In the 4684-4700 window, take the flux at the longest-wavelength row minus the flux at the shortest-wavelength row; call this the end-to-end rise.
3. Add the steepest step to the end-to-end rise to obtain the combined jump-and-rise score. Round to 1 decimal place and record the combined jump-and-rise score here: 1.3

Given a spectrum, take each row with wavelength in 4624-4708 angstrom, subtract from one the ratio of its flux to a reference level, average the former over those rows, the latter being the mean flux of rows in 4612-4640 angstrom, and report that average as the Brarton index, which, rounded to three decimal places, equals 0.011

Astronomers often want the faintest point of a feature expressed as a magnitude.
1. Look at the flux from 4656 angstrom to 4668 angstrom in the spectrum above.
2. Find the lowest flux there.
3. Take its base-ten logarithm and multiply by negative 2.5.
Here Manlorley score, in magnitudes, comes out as -2.97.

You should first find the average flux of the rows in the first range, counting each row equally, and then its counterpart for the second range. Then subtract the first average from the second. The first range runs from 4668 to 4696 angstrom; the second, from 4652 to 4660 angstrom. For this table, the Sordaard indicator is 1.4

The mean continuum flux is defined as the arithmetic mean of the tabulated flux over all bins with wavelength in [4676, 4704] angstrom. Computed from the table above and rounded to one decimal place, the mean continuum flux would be 15.2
